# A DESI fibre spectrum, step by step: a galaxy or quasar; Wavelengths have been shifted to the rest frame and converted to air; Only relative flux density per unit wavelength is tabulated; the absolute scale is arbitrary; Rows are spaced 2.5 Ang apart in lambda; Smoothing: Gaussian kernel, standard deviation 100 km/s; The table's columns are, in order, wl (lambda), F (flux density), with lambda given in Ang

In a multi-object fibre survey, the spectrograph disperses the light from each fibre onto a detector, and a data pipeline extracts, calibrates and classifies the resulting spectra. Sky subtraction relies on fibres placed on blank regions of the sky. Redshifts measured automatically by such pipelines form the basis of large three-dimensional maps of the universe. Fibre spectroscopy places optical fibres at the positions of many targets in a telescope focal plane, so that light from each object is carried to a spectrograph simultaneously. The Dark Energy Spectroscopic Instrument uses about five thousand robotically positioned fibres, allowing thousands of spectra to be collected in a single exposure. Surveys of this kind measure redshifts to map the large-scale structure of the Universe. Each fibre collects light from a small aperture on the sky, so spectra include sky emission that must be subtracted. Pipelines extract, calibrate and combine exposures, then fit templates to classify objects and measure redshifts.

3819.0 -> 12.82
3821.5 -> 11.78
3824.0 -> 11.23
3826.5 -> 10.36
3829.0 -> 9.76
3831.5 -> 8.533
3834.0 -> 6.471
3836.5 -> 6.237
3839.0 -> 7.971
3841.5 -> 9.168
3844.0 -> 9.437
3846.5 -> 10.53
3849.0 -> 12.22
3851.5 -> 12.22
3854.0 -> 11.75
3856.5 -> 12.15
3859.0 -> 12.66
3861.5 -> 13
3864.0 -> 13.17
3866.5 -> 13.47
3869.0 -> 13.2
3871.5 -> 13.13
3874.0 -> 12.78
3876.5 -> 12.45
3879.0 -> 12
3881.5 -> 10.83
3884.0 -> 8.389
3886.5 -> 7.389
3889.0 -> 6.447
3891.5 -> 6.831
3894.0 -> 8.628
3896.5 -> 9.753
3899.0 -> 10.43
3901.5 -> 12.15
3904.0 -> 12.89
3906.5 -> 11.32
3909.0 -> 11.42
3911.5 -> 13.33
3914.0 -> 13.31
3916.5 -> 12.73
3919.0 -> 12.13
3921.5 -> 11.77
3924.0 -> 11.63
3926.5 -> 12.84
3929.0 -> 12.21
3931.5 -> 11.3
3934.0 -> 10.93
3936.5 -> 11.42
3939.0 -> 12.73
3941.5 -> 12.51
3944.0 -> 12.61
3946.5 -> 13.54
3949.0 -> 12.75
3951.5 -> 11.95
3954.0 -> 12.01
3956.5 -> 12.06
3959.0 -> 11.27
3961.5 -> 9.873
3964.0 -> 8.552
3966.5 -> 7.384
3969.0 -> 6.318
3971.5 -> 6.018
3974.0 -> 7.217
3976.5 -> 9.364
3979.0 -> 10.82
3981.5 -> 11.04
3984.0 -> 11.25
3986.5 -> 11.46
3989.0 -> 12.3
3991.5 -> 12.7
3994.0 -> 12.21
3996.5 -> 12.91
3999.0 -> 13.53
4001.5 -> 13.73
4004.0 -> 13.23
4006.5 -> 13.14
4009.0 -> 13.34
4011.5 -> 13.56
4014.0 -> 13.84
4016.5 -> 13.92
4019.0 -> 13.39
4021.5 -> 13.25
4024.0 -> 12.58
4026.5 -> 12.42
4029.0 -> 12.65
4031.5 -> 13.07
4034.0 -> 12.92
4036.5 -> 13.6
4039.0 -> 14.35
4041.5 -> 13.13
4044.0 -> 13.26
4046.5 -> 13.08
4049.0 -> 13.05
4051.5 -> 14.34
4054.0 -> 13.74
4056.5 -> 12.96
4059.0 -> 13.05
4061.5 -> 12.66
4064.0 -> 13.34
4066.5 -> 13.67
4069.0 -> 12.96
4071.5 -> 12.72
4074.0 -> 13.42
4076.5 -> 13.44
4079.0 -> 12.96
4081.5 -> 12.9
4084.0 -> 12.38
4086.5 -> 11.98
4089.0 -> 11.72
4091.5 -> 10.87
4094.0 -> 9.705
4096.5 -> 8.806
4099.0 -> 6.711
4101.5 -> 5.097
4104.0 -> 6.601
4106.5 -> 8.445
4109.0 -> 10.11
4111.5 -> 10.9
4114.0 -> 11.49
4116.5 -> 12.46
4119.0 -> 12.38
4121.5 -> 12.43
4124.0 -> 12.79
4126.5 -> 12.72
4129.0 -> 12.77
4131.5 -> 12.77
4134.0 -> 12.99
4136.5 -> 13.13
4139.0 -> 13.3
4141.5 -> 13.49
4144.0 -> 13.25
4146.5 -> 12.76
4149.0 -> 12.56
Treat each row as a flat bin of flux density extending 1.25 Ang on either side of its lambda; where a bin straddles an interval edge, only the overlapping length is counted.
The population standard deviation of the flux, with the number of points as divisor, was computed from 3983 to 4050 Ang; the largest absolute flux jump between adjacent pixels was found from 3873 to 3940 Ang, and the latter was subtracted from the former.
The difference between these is -1.8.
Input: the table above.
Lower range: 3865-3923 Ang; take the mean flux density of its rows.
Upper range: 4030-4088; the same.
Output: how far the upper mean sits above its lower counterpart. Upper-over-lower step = 2.0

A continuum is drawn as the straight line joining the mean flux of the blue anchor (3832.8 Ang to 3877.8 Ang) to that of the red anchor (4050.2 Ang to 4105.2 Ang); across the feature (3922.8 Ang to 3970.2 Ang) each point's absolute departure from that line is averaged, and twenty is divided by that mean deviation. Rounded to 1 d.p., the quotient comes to 14.7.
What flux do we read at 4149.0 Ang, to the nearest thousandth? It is 12.560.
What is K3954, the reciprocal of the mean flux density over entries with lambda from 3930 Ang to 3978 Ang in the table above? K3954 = 0.095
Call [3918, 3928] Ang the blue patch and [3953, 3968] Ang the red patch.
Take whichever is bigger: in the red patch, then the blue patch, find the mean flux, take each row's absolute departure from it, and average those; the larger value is 1.6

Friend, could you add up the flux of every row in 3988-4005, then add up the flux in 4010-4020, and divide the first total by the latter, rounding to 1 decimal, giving 1.7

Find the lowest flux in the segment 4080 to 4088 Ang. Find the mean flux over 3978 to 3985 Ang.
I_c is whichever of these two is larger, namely 12.0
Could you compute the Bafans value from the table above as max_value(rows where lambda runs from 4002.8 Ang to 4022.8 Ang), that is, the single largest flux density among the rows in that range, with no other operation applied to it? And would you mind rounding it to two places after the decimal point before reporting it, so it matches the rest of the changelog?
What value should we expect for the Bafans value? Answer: 13.92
